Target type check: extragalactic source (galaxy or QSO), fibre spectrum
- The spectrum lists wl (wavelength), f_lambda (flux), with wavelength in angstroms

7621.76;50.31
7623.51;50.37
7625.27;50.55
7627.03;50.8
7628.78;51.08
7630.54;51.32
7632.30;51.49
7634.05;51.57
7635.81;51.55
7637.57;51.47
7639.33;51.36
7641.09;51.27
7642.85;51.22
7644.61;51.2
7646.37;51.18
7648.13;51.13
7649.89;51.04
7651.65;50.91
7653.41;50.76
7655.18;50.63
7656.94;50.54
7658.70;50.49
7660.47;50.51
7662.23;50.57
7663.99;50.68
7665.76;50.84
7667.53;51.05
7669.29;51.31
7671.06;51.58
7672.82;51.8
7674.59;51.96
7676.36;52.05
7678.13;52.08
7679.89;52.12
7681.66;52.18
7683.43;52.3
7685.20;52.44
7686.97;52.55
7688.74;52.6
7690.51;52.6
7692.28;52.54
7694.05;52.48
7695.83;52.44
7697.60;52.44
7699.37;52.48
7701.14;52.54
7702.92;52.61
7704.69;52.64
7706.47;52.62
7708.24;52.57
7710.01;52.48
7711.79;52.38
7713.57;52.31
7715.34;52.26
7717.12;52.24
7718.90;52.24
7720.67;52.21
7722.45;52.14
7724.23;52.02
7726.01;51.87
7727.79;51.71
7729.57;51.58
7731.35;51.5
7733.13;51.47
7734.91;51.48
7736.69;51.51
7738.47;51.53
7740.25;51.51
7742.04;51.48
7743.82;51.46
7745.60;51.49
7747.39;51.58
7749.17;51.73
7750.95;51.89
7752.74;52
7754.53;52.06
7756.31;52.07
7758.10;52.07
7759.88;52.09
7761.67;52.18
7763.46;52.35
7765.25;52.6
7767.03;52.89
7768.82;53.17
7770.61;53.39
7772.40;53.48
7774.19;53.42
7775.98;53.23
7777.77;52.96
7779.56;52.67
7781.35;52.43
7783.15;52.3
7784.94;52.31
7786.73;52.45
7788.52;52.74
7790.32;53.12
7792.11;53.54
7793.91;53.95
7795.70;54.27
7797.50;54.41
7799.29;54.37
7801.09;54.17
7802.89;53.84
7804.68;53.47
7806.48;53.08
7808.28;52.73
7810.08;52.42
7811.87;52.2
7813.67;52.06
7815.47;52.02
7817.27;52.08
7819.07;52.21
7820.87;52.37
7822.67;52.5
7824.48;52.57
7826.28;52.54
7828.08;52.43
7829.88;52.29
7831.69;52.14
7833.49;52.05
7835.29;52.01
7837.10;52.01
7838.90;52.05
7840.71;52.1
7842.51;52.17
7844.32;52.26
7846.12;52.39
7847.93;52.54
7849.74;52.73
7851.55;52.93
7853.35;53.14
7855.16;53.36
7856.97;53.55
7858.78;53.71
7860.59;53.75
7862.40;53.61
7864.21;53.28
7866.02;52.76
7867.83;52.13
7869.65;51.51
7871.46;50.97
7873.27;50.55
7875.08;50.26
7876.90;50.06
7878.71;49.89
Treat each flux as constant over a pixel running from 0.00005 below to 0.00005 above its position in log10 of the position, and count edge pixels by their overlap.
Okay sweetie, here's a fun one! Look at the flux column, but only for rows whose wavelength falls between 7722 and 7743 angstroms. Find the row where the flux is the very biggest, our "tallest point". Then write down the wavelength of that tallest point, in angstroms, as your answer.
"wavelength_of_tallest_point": 7722.45 angstroms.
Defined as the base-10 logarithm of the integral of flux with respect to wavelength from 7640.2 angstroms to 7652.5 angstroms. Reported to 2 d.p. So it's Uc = 2.80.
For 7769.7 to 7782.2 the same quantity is 2.82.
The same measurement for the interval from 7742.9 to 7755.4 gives 2.81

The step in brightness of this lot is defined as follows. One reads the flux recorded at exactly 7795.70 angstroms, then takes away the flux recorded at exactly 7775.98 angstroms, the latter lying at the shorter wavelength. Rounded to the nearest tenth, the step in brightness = 1.0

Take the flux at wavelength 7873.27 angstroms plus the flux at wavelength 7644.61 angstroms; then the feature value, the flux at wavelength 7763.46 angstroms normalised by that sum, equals 0.514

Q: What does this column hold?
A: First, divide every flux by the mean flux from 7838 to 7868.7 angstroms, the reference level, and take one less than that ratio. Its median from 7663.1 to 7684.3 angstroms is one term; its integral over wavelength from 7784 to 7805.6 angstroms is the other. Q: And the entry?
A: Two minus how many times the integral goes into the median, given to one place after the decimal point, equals 2.1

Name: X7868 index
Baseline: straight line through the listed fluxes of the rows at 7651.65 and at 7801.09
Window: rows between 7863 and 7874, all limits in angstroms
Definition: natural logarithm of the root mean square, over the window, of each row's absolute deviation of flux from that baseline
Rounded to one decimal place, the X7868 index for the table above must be 1.4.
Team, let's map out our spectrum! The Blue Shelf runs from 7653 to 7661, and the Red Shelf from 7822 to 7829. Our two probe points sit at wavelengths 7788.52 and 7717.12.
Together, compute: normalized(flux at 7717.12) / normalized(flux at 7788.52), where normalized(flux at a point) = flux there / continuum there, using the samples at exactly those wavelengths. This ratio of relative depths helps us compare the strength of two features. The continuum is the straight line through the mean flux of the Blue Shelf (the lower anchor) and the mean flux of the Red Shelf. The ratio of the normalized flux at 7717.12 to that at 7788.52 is 1.01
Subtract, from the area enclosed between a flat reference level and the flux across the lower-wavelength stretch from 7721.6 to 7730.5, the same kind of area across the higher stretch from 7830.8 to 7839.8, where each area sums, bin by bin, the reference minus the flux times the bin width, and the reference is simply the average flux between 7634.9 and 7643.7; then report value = 1.8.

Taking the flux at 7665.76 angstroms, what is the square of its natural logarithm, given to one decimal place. 15.4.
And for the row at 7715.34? 15.7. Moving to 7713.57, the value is 15.7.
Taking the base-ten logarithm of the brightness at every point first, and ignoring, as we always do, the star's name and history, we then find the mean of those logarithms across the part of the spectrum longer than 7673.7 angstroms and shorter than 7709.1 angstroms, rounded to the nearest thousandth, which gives 1.719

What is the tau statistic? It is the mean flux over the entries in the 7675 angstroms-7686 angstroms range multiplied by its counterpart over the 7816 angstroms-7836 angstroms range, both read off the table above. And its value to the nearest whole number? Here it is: 2729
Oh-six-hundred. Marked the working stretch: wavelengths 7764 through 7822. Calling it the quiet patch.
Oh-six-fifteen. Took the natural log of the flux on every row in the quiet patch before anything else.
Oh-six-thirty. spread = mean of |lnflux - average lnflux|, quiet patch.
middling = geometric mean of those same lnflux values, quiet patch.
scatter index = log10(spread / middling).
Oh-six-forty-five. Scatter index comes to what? -2.5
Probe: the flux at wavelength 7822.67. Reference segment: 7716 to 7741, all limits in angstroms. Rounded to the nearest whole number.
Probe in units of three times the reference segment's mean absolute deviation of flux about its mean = 61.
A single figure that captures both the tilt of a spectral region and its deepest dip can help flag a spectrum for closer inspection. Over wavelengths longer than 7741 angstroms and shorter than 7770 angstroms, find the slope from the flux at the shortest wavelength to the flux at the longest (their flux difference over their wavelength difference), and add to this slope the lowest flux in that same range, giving 51.5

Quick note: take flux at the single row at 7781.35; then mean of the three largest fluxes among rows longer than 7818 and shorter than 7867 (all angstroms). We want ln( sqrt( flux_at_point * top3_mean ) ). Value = 3.97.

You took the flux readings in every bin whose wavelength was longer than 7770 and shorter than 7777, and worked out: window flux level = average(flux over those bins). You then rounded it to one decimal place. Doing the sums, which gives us 53.4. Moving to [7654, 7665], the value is 50.6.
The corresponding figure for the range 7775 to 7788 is 52.6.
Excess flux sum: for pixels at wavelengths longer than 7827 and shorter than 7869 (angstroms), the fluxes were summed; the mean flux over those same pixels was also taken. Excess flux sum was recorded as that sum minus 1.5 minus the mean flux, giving 1157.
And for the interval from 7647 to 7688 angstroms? 1129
